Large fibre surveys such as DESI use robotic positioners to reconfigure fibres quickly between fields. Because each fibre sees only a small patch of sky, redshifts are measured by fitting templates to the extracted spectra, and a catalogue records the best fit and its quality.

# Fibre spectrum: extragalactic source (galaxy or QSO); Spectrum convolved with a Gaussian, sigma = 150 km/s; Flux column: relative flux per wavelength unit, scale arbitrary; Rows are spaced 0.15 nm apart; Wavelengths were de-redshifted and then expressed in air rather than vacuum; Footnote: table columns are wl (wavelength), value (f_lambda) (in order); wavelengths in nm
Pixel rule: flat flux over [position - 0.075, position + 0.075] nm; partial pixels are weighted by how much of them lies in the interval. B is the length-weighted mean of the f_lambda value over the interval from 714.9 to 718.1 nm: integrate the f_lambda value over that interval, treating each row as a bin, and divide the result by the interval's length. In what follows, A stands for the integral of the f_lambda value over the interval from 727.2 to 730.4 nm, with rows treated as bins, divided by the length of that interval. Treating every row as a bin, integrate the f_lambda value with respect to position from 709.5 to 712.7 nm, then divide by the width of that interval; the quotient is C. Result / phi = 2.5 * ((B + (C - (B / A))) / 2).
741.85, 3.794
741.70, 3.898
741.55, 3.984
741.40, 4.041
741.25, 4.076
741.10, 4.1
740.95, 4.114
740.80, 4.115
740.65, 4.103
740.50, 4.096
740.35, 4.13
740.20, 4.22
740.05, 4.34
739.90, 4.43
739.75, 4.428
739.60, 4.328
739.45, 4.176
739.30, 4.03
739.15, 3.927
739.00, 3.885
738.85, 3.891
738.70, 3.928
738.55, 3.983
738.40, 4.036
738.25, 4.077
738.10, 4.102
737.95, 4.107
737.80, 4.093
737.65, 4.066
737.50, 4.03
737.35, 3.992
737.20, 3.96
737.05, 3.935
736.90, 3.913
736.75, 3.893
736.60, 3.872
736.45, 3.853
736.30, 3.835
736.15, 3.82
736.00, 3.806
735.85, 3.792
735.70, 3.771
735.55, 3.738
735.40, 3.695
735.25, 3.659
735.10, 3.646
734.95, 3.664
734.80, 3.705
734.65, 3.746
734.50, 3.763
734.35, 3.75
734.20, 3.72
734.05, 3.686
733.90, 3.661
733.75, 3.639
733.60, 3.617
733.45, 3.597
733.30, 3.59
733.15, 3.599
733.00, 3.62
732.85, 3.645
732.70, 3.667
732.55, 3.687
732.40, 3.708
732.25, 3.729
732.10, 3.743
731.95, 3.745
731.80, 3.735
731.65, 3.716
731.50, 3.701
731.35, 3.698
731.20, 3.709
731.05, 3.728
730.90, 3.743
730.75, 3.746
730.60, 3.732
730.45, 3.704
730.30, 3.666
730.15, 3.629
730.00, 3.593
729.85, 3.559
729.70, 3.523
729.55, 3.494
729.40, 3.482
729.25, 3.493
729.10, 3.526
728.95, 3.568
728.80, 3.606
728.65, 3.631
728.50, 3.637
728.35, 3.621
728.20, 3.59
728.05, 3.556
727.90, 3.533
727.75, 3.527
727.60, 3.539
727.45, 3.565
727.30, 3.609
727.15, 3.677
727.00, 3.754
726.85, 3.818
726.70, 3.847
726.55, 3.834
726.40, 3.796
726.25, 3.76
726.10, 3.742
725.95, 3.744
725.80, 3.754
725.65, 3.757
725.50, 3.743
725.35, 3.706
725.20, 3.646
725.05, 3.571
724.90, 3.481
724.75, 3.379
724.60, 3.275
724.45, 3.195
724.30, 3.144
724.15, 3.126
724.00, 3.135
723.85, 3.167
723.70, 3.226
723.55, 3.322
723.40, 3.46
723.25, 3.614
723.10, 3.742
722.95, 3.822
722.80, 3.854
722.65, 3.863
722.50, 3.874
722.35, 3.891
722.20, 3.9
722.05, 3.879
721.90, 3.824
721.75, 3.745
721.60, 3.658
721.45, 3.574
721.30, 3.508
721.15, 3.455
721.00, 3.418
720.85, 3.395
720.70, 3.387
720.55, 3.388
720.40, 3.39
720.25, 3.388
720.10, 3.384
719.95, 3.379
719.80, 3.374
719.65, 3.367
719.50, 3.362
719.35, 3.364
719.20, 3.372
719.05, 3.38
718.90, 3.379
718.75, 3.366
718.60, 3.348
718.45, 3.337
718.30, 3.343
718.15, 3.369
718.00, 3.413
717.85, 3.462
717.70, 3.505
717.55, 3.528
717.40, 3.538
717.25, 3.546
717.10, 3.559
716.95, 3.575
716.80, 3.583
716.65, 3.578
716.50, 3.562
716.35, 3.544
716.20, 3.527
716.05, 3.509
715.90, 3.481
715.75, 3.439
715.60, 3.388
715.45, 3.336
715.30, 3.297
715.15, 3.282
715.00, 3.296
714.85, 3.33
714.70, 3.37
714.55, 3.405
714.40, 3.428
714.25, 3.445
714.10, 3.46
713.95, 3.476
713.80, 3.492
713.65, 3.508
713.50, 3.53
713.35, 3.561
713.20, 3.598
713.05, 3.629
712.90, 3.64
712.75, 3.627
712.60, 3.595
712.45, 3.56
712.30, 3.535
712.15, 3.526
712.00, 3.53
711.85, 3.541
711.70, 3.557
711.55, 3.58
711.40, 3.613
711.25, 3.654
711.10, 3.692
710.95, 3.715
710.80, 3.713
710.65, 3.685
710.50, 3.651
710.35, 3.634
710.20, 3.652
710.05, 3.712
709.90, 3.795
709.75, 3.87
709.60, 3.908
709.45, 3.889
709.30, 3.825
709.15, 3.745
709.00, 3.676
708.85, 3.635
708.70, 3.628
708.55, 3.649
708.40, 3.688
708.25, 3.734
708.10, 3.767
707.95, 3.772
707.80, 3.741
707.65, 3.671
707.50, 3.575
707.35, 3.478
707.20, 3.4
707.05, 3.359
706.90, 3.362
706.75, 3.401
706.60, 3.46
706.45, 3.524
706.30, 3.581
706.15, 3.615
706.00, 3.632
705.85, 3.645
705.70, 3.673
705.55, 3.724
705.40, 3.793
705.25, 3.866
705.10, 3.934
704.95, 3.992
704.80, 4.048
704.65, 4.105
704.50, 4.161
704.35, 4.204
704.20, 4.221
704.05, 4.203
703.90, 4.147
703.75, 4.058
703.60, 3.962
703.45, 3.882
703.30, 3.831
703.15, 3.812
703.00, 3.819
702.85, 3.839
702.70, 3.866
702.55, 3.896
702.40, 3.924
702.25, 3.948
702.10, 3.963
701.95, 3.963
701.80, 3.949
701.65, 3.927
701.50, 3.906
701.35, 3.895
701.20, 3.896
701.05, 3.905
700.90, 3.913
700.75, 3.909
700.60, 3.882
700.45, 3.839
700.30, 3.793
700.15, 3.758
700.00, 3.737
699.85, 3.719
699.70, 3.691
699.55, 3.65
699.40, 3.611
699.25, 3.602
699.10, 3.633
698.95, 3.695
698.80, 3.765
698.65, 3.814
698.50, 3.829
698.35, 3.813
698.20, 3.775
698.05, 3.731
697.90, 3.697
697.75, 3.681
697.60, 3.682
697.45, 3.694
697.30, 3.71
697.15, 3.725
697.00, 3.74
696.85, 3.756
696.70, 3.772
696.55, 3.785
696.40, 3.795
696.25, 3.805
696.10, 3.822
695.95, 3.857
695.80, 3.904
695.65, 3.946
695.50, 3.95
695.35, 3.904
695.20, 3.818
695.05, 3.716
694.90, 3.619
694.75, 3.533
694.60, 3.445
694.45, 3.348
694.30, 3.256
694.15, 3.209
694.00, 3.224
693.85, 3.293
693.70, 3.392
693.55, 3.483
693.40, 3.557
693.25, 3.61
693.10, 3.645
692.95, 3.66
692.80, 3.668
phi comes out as 7.69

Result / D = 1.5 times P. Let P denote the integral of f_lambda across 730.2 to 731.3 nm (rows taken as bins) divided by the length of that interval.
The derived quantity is 5.57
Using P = 3.72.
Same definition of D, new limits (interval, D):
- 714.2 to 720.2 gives 5.14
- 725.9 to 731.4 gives 5.47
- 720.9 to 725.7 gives 5.34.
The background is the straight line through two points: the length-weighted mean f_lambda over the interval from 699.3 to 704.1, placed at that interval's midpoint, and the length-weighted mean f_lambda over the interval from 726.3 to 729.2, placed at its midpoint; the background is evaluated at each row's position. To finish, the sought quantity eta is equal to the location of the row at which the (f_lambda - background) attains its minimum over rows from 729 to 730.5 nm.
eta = 729.40 nm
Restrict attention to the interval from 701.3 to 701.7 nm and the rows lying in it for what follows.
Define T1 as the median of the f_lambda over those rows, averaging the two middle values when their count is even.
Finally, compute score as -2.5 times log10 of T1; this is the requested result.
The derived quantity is -1.48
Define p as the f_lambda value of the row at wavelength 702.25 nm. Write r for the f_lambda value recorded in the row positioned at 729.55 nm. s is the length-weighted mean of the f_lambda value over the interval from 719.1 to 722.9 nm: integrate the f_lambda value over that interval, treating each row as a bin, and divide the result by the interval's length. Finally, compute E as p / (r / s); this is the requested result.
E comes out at 4.02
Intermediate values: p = 3.948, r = 3.494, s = 3.56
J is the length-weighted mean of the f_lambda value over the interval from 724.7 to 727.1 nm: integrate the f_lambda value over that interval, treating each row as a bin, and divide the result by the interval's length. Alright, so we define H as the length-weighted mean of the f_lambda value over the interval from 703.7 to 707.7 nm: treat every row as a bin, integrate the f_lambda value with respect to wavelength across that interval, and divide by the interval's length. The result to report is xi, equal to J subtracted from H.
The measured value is 0.1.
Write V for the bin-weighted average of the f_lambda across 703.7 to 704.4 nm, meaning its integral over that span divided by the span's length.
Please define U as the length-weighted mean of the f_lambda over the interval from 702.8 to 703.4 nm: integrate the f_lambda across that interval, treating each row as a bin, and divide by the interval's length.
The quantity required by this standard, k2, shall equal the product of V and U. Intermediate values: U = 3.83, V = 4.17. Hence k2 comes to 16.0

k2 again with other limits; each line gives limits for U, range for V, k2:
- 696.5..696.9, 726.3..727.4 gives 14.2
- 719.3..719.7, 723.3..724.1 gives 11.0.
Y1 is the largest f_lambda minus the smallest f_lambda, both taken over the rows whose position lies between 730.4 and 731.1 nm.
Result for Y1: 0.04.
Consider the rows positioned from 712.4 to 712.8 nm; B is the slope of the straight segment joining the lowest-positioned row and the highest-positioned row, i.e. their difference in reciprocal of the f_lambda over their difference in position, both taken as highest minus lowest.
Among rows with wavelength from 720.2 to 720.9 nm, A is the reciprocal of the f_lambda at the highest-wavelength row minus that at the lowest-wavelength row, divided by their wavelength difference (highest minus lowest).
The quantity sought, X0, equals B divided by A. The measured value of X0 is 17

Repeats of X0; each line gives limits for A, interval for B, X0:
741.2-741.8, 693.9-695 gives -2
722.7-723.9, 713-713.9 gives 0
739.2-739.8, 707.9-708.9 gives 0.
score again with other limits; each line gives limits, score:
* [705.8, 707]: -1.38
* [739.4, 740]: -1.60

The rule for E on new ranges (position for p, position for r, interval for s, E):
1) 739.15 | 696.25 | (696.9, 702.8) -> 3.92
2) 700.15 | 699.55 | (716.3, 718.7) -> 3.59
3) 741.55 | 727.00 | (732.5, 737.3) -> 3.97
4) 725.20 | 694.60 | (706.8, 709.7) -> 3.87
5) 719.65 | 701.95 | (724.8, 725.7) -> 3.09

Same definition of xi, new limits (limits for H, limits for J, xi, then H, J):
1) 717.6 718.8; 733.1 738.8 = -0.4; 3.4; 3.8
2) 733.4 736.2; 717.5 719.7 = 0.3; 3.7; 3.4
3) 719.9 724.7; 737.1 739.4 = -0.5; 3.5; 4.0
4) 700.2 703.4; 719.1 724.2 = 0.4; 3.9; 3.5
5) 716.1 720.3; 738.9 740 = -0.7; 3.4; 4.2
